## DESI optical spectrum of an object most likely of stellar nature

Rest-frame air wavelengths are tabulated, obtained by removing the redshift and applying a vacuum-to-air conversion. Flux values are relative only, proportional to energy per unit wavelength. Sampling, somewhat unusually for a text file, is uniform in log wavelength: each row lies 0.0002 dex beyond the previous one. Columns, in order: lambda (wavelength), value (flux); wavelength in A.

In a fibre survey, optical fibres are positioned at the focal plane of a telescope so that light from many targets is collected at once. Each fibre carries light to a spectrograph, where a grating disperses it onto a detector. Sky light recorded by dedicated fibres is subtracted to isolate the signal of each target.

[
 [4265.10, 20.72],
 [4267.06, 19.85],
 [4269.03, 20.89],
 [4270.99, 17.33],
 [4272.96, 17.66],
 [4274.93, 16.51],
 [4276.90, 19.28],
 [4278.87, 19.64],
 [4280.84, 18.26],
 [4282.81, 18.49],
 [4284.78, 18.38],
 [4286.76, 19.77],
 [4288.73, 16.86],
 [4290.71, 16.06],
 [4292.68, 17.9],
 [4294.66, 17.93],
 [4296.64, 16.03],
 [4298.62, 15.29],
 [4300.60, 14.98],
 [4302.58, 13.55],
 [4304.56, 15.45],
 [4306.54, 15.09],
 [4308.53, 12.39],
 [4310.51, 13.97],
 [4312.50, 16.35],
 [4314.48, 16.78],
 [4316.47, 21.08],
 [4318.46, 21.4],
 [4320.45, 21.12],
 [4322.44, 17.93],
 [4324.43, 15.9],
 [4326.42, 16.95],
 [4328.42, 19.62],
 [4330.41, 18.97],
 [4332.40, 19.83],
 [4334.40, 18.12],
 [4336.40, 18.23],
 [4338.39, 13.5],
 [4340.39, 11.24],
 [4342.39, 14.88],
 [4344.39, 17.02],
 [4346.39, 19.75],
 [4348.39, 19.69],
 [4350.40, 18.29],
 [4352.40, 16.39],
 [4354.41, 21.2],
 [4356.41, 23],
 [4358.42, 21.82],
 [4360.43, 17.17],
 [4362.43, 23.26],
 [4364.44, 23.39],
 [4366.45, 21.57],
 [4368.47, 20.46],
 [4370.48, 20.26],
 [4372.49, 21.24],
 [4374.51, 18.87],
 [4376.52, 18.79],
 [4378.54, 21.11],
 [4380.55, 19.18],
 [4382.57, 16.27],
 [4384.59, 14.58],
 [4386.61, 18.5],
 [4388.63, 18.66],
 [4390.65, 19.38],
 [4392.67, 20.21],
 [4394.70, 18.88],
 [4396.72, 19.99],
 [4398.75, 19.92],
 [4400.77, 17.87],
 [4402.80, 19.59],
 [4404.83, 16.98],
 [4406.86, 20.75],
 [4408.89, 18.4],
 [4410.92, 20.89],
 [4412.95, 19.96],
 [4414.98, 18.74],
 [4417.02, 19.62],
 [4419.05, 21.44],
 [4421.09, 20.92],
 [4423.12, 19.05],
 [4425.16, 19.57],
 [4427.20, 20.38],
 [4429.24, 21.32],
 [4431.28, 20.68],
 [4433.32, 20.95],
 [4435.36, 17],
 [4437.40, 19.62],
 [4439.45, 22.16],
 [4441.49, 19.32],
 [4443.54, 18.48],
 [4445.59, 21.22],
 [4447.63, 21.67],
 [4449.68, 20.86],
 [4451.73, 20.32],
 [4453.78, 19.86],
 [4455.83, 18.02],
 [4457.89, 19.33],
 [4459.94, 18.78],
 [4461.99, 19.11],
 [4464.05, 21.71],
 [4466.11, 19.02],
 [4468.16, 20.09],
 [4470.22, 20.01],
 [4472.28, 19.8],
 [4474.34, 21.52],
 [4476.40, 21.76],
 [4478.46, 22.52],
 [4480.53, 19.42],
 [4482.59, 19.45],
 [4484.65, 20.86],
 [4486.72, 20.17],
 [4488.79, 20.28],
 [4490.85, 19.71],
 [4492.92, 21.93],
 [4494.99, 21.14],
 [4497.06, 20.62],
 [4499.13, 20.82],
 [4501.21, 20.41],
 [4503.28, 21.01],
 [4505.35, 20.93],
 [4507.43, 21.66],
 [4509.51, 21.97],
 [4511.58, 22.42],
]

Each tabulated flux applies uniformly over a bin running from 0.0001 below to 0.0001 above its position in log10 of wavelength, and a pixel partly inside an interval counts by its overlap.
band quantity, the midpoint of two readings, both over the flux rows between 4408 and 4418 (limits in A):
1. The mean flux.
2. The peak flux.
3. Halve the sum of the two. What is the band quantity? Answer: 20.2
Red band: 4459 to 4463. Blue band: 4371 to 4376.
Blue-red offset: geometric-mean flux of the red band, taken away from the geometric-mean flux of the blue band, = 1.1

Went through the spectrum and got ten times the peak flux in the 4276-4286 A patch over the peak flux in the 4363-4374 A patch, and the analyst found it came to 8.4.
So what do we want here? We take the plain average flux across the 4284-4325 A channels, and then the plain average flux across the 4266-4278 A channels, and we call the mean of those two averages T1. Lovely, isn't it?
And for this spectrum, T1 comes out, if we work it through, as 17.7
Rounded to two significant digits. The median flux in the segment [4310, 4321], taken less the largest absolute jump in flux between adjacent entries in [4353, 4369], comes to 13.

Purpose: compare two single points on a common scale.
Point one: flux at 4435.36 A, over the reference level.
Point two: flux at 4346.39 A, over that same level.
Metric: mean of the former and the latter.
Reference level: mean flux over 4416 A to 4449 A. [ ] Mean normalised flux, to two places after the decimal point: 0.91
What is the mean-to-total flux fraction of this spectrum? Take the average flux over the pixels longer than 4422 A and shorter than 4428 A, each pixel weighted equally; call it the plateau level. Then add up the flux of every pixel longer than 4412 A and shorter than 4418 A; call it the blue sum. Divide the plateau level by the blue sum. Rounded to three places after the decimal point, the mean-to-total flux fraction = 0.337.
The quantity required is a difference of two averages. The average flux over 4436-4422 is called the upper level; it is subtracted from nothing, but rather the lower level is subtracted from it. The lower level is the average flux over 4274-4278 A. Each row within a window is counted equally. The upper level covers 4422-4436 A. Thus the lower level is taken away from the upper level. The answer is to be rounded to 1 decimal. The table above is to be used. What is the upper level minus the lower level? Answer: 2.0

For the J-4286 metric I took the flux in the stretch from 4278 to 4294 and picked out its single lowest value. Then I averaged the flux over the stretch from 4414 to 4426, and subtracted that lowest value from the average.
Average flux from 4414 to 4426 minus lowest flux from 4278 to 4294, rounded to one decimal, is 3.8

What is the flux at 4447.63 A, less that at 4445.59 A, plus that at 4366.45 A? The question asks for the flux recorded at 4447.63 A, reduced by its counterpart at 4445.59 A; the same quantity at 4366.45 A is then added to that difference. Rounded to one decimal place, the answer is 22.0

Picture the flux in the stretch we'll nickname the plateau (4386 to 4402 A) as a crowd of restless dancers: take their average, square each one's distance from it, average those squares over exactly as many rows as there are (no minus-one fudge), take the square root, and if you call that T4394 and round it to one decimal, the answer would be 0.8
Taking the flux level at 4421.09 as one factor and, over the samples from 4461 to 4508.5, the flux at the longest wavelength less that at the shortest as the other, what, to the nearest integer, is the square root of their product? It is 7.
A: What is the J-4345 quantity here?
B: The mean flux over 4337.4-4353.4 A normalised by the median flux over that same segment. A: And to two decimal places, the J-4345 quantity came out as 0.98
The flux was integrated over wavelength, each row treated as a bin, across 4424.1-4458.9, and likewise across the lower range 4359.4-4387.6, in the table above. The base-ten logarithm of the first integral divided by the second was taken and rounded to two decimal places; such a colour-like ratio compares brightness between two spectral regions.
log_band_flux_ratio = 0.10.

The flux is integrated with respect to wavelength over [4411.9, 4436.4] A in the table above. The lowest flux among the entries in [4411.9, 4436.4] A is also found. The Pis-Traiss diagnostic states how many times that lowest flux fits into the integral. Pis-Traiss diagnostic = 29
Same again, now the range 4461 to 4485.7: 27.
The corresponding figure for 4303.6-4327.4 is 33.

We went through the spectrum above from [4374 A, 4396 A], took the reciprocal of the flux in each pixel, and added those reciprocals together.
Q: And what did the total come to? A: 0.60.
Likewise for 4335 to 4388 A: 1.42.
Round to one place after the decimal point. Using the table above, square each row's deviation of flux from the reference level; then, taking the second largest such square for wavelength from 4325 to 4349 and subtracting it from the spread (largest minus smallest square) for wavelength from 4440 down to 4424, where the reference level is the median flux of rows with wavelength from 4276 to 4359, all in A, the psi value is -2.6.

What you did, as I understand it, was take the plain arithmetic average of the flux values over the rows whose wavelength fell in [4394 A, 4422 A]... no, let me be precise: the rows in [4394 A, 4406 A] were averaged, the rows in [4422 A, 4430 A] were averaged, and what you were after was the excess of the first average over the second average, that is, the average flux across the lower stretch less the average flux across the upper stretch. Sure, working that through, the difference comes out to -1.2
